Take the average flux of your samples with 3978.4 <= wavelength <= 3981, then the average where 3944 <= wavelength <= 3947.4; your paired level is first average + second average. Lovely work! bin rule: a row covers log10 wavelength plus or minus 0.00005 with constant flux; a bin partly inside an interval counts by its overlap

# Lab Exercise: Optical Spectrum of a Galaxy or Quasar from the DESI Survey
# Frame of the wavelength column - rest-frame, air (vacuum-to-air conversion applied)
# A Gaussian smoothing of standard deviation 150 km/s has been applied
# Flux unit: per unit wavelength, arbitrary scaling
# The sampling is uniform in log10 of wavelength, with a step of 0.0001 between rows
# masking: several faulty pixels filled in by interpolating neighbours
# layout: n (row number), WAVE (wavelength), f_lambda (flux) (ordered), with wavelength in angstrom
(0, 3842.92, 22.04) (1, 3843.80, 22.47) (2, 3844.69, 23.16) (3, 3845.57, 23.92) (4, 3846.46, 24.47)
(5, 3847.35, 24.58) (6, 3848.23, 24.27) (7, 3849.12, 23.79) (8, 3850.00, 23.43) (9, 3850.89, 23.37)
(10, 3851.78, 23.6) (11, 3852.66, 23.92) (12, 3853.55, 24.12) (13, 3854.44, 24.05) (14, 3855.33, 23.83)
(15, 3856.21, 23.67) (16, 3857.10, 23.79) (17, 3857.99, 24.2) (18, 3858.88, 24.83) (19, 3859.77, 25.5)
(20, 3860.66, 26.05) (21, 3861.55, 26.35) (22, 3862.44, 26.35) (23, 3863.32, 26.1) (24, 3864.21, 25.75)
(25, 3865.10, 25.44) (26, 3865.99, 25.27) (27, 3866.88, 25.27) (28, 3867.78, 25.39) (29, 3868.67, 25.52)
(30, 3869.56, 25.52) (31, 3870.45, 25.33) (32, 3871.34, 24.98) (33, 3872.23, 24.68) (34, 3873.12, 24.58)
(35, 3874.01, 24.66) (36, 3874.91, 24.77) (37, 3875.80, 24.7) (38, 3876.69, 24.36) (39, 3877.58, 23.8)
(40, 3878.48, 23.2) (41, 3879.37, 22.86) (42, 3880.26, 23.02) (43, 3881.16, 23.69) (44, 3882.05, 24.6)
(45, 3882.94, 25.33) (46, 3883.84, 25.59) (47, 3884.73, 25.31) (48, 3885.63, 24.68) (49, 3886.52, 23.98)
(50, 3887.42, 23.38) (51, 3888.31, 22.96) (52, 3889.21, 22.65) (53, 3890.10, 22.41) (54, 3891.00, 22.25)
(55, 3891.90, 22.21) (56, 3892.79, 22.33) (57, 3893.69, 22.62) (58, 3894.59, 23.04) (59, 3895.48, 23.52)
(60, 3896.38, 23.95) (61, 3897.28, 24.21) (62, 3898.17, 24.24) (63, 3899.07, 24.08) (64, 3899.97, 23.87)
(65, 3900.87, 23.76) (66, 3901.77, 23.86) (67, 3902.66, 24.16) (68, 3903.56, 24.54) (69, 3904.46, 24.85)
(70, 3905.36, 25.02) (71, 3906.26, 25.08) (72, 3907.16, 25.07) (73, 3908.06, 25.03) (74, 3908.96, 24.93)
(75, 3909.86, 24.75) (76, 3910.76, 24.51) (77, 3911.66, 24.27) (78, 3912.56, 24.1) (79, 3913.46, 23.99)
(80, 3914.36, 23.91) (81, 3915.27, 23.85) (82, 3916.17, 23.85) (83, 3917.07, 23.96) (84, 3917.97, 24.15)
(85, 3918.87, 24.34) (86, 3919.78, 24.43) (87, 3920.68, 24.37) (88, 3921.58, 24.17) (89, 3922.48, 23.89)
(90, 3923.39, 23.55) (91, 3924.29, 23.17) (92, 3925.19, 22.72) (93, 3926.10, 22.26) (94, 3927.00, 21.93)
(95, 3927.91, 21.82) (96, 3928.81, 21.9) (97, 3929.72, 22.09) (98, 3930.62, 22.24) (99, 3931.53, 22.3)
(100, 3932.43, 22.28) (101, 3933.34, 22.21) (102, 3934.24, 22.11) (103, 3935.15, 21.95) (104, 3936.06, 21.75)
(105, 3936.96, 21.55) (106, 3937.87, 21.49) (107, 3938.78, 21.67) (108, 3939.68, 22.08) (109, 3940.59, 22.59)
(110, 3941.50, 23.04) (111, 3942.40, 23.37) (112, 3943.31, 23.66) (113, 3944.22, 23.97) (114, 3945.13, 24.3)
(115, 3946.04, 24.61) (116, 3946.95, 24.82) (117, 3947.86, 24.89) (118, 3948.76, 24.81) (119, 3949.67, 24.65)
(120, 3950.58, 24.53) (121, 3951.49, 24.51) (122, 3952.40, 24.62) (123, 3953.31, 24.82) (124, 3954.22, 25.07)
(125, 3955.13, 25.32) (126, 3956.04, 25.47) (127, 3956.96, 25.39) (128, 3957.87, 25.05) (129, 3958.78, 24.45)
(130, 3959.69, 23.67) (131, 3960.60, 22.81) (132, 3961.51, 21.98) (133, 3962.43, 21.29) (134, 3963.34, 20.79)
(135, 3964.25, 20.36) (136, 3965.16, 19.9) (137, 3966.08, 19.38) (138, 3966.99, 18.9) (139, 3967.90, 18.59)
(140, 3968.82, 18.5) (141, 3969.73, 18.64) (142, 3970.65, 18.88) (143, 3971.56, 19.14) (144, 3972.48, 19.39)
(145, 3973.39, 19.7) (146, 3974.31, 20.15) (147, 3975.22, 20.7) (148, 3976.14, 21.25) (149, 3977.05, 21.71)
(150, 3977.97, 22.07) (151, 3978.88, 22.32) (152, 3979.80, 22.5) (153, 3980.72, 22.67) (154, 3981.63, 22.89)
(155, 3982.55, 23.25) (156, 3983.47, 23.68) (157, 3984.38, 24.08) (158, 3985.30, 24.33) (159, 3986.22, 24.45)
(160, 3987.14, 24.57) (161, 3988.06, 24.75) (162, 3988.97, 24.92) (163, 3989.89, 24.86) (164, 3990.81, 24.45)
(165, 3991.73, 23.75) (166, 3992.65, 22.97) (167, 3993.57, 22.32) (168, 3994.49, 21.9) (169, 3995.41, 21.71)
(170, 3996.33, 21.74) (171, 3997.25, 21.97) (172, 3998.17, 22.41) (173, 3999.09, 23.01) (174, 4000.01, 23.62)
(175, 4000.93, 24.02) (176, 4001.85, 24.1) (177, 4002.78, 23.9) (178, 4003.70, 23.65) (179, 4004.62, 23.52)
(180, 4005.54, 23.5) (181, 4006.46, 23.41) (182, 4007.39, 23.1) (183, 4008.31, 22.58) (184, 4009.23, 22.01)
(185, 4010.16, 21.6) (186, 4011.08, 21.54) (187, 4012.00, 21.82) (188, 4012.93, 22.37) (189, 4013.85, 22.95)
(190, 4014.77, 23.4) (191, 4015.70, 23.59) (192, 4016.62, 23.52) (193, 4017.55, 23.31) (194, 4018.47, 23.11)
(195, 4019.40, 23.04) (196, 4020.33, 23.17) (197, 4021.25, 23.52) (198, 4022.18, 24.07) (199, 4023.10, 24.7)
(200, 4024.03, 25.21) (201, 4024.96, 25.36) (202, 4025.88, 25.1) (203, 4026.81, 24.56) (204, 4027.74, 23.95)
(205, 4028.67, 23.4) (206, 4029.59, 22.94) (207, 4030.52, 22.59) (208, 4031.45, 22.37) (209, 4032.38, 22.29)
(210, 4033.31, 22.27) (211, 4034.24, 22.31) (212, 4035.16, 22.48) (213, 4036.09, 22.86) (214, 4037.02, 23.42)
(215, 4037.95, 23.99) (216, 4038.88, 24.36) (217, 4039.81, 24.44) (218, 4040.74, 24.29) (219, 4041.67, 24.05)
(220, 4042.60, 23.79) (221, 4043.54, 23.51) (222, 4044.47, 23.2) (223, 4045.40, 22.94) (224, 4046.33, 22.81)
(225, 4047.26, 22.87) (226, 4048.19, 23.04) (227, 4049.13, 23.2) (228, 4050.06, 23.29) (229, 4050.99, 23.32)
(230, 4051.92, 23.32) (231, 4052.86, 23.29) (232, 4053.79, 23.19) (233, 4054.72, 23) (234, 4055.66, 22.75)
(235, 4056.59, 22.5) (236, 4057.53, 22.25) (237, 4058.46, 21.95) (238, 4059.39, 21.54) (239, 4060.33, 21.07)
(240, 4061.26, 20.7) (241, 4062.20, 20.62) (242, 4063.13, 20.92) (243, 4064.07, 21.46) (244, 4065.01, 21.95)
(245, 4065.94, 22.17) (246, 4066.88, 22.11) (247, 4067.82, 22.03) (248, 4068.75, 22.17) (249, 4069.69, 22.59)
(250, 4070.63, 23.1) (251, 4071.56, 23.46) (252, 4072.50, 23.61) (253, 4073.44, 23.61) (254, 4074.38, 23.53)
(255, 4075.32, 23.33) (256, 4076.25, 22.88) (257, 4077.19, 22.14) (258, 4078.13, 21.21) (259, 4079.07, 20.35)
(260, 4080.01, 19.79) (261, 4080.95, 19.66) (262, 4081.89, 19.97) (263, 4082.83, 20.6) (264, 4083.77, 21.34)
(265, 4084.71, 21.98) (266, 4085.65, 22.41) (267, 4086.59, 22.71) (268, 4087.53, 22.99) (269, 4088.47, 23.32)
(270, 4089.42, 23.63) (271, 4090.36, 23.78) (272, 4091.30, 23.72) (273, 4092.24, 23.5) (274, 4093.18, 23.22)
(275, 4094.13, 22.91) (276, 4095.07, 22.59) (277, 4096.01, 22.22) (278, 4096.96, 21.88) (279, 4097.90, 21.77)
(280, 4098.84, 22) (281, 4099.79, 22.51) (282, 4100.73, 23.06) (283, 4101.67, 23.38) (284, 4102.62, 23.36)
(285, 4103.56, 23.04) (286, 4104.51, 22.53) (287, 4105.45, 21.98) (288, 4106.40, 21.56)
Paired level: 46.9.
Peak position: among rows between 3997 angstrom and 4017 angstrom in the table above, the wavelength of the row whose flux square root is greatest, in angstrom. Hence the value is 4001.85 angstrom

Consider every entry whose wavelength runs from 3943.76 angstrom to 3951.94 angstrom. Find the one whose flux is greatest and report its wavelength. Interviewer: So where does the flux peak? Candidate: 3947.86 angstrom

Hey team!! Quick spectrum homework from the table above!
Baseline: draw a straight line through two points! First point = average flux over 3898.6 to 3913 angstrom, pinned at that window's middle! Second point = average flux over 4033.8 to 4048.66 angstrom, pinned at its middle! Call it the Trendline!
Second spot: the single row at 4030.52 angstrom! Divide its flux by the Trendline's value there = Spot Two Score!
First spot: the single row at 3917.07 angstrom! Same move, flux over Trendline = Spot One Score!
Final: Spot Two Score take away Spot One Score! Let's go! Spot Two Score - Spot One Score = -0.02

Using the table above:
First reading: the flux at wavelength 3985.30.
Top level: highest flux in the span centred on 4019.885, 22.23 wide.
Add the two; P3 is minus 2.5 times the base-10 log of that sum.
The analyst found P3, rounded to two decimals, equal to -4.24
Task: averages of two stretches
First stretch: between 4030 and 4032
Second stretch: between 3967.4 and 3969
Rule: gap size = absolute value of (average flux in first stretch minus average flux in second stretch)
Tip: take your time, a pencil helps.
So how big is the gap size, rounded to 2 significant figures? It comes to 3.9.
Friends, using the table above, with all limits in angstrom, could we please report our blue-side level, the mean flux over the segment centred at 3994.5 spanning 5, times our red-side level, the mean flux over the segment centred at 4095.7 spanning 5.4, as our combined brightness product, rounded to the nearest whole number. 496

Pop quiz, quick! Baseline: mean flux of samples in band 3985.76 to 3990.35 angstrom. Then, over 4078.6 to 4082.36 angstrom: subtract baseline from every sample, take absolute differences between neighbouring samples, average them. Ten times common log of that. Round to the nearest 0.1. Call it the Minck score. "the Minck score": -4.8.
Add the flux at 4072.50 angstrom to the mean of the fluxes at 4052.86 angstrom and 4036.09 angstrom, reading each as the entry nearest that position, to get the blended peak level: 46.7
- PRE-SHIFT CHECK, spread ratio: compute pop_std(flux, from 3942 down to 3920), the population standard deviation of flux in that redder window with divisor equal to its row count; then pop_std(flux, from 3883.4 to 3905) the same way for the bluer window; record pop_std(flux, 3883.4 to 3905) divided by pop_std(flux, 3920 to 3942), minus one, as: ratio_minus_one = 0.2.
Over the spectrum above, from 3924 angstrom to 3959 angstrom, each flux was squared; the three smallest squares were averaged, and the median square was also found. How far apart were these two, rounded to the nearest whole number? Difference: 72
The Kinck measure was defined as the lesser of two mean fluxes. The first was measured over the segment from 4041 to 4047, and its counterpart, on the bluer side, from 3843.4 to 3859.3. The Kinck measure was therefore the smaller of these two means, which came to 23.4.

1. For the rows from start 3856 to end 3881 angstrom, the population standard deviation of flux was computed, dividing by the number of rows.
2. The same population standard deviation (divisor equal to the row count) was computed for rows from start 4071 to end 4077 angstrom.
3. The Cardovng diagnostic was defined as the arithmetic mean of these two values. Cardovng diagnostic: 0.60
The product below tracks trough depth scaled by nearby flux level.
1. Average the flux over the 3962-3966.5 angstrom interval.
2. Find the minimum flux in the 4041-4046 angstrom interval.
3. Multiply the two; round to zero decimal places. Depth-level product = 467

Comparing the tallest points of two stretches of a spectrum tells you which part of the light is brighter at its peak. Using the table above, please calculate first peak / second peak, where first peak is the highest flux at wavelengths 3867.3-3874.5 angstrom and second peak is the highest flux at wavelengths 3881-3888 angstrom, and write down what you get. 1.00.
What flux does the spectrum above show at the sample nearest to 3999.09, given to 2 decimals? 23.01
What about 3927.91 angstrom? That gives 21.82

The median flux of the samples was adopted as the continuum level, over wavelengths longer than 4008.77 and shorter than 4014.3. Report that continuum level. 21.9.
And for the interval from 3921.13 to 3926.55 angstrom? 23.4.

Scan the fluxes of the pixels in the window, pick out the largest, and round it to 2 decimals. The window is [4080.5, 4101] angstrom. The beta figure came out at 23.78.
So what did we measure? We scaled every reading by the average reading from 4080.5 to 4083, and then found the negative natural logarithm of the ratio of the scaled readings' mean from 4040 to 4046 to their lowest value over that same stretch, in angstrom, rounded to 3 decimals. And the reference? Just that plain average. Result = -0.030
